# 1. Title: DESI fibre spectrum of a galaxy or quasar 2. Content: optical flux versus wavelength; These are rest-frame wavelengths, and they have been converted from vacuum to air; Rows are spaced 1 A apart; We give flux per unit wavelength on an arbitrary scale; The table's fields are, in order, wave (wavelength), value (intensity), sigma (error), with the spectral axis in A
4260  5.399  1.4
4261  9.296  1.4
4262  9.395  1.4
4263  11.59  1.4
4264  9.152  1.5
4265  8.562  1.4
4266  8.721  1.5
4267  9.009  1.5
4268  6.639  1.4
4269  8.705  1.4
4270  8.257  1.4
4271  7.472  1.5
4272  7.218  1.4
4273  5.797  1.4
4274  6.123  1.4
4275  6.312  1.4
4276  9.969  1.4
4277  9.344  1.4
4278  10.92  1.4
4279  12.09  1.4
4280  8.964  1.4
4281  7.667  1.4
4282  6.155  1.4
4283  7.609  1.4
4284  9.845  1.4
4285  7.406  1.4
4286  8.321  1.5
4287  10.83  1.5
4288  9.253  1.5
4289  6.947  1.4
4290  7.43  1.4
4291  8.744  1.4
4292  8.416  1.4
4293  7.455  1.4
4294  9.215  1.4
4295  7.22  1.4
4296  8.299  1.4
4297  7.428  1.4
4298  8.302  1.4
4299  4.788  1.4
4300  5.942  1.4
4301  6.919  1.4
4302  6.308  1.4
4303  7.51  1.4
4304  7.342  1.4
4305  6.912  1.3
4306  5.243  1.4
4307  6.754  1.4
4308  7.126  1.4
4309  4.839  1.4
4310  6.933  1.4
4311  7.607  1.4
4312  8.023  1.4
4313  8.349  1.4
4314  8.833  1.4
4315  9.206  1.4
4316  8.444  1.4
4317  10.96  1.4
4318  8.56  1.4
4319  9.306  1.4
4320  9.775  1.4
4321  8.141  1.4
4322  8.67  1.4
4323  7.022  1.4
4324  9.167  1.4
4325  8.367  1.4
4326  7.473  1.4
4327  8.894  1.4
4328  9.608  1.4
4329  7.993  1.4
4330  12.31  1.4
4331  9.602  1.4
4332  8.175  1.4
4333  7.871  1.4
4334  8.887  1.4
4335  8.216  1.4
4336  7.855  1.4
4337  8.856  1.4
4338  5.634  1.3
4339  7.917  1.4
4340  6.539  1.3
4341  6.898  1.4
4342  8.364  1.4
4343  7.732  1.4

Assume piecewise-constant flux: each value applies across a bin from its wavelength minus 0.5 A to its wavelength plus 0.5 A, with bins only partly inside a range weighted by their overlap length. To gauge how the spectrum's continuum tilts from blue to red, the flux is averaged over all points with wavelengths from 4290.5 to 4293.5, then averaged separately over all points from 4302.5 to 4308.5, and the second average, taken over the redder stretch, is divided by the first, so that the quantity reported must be 0.83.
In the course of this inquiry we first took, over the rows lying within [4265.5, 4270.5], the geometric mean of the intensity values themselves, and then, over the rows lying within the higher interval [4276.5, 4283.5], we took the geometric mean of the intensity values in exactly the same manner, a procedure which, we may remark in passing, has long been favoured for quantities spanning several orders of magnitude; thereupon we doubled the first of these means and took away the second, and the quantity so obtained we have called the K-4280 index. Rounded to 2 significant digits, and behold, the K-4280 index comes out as 7.7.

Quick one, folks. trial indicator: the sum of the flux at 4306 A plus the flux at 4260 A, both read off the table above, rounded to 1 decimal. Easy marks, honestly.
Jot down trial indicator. 10.6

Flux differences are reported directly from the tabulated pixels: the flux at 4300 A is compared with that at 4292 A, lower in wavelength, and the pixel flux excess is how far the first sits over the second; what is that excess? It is -2.5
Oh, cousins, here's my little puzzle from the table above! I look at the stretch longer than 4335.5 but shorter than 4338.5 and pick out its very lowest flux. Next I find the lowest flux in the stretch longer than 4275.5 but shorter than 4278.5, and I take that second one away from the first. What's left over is -3.7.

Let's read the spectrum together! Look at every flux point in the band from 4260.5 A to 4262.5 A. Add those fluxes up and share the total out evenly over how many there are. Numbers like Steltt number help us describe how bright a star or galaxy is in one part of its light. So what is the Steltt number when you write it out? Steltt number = 9.3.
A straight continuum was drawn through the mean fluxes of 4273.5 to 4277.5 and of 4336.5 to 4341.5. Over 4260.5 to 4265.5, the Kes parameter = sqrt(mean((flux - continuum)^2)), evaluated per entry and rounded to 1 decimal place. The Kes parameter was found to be 1.8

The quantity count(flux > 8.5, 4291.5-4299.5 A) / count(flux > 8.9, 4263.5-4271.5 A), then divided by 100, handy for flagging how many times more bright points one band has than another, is 0.0050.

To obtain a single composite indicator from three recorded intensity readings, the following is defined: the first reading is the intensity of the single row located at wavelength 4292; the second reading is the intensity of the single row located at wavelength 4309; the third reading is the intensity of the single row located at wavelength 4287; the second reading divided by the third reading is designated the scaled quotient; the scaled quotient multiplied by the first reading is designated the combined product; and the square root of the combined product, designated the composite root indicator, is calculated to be 1.94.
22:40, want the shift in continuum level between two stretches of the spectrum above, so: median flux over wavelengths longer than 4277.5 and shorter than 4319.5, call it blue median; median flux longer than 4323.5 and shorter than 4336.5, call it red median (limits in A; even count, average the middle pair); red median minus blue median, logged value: 0.7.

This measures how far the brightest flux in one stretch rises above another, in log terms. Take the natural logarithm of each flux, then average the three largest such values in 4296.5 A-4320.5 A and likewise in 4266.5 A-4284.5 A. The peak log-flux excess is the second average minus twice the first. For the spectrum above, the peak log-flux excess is -2.21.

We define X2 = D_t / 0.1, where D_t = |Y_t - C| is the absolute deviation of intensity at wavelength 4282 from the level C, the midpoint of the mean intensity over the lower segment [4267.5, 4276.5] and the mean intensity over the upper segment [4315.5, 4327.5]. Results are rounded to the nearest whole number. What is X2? 19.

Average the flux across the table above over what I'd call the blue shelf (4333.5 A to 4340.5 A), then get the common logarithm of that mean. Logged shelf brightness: 0.89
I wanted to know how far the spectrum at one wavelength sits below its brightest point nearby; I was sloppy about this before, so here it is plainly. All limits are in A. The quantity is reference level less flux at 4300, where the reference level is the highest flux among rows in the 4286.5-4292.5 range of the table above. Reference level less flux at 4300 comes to 4.9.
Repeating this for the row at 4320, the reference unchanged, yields 1.1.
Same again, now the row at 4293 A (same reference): 3.4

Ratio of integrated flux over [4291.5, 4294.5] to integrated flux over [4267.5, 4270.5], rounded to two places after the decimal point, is 1.06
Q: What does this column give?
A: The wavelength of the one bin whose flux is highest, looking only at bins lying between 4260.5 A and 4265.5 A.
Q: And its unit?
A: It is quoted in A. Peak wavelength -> 4263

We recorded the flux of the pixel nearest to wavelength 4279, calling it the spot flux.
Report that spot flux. 12.09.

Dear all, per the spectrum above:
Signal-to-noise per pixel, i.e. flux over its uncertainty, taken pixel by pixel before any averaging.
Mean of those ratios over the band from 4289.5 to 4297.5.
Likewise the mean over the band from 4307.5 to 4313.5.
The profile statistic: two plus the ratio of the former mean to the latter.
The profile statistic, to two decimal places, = 3.12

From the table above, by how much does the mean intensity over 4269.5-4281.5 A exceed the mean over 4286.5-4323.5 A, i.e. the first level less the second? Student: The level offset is 0.5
